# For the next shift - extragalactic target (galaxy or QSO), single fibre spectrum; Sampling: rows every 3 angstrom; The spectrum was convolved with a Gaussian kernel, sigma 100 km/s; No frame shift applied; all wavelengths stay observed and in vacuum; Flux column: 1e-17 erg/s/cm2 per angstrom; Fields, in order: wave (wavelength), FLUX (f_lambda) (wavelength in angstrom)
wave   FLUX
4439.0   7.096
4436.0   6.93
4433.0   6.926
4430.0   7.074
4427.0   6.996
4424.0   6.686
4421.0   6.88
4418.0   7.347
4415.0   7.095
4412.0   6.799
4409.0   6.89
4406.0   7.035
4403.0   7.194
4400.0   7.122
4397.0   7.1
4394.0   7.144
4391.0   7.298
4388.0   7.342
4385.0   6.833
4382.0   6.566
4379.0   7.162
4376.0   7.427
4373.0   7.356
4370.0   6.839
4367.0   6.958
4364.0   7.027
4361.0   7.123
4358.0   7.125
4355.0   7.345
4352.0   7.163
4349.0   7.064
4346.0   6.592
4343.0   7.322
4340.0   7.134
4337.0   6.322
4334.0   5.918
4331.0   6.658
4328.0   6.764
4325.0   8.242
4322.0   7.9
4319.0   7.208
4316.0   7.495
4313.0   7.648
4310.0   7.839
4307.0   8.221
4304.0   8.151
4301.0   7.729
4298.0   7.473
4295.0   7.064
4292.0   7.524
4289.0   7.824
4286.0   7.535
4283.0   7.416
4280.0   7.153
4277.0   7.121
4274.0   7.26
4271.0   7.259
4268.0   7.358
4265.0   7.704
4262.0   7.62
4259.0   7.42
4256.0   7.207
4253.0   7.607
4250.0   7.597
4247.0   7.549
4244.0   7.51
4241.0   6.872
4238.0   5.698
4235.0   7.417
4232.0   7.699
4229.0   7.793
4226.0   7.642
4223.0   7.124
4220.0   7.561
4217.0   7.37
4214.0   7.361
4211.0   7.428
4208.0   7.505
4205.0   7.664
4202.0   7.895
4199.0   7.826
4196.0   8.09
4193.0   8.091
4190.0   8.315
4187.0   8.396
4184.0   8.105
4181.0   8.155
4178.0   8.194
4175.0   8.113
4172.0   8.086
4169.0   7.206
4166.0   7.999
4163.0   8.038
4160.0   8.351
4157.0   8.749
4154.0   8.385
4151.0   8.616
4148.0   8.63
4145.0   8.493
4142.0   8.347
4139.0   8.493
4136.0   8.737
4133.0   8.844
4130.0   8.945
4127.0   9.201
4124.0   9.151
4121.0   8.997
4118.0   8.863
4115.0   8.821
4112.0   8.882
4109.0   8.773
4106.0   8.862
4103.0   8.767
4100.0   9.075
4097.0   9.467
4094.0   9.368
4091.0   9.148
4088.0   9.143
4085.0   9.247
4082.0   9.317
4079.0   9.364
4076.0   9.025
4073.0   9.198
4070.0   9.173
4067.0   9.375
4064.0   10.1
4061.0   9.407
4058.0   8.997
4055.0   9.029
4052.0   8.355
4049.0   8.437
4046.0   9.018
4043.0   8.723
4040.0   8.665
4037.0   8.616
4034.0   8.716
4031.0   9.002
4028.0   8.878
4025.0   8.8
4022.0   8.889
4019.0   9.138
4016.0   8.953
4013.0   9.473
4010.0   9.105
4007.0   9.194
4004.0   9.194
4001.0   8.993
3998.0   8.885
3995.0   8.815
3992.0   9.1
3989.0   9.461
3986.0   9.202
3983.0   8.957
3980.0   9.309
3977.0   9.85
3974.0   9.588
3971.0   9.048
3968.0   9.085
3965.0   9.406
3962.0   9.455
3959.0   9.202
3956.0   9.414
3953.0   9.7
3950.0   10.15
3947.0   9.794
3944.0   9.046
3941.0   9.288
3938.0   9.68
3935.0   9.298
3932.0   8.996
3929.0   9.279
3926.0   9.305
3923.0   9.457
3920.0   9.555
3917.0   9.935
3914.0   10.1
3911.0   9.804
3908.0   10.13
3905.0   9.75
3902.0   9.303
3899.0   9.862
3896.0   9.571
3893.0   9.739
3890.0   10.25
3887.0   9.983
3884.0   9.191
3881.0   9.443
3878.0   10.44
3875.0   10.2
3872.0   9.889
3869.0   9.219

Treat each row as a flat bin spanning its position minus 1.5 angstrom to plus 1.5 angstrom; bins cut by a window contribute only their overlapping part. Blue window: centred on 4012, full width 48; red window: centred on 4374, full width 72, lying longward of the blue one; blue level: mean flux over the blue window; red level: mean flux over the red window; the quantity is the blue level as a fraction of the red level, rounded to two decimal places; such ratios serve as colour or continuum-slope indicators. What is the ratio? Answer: 1.27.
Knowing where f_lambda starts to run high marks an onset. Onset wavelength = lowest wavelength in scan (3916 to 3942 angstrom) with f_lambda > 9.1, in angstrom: 3917.0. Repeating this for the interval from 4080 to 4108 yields 4082.0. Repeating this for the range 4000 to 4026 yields 4004.0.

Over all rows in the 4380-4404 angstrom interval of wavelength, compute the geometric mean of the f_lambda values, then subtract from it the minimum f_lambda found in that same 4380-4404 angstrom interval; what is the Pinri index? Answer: 0.50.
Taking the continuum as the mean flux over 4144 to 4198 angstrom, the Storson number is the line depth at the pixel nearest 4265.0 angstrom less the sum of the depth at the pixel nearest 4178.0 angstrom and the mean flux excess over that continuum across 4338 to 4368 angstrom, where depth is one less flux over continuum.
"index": 1.2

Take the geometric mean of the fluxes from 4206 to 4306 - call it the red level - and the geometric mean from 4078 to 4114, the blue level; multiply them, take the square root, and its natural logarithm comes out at 2.11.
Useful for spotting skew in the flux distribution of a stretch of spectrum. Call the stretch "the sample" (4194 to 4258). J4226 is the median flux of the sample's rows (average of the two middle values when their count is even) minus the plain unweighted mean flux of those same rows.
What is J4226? 0.10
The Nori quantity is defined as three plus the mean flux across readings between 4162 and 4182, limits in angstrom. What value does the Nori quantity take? 11.0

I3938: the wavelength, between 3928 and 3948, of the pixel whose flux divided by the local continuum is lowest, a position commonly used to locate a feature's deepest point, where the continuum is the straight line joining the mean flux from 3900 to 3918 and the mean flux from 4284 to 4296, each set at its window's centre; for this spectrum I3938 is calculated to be 3932.0 angstrom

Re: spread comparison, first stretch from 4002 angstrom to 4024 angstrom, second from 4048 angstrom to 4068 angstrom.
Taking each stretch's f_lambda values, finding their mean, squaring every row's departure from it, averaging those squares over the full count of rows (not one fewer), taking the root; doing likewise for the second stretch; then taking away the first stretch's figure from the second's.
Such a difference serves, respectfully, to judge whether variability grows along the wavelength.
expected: 0.38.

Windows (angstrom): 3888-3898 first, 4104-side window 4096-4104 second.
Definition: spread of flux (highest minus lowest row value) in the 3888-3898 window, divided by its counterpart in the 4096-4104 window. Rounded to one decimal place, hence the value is 1.0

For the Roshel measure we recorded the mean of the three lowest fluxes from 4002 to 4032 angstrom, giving 8.9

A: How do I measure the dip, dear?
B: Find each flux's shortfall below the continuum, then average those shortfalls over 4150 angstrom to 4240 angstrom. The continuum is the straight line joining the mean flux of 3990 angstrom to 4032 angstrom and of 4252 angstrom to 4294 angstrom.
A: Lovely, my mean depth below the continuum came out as 0.1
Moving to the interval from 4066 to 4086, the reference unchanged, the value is -0.6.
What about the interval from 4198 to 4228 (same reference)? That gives 0.3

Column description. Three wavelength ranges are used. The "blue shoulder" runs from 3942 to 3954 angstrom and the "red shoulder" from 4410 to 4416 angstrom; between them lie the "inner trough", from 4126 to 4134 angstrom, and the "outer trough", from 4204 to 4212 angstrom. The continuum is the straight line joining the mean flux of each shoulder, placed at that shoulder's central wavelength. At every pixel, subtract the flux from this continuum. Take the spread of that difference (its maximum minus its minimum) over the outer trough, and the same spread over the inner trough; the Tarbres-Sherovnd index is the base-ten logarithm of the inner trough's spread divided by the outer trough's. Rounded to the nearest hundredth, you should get 0.20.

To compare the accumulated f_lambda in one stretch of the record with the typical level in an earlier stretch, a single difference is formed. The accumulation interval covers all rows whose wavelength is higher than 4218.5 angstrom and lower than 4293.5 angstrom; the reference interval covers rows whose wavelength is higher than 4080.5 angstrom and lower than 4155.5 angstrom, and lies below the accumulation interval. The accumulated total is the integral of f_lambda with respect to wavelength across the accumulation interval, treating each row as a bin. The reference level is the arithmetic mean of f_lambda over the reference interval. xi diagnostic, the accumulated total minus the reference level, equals 545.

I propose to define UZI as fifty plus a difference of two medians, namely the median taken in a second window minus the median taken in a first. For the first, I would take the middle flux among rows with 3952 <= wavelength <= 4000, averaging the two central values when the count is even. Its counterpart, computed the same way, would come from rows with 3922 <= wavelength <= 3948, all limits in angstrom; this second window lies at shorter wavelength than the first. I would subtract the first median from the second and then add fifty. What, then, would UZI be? 50.0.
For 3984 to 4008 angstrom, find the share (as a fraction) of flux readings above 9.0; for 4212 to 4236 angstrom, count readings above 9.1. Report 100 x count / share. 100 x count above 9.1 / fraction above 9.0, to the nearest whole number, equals 0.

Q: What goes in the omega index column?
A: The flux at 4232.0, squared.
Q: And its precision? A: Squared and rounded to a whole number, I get 59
